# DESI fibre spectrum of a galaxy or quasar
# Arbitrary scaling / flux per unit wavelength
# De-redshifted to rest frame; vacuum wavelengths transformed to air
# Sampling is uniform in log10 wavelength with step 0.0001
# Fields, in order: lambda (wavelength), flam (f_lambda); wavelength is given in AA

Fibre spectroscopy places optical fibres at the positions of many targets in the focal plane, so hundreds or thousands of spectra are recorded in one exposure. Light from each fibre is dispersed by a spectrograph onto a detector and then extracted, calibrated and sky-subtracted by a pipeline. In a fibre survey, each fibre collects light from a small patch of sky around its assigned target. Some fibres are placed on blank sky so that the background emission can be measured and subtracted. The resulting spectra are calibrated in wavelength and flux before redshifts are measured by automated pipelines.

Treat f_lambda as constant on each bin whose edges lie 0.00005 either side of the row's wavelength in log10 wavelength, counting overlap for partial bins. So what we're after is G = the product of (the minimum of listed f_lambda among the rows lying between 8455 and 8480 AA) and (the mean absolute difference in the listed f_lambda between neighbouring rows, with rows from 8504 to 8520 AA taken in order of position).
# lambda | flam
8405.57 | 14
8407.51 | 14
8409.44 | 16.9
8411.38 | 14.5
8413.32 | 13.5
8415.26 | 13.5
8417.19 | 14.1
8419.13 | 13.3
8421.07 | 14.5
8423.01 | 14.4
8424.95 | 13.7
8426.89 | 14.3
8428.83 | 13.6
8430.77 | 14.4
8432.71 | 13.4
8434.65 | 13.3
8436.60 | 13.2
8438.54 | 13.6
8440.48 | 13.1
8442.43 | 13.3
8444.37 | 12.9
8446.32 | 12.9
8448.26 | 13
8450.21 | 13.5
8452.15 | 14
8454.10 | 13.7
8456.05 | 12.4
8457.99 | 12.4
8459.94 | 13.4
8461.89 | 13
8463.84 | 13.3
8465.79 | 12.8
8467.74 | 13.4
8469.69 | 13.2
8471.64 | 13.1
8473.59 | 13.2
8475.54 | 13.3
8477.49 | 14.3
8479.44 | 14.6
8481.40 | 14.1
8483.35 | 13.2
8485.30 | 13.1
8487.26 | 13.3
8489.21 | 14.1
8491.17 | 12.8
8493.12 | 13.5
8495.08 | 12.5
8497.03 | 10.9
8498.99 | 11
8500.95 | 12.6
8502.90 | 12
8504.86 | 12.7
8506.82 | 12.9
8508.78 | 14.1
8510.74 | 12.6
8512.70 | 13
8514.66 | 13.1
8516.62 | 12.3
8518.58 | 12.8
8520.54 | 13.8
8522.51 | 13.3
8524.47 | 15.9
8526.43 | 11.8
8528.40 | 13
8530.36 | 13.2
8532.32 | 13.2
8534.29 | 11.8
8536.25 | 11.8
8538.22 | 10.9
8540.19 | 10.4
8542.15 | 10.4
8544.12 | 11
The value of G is 8.3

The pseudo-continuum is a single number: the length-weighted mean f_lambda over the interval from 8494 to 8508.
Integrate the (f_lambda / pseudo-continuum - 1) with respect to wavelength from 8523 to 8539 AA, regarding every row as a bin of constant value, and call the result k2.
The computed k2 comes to 0.8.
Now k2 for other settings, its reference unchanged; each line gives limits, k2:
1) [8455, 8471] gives 1.1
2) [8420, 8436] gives 2.4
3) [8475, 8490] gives 2.0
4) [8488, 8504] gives 0.4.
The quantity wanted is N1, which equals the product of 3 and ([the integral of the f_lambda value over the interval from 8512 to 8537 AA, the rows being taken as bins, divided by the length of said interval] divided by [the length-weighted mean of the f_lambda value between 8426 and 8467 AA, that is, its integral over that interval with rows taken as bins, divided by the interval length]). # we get 2.93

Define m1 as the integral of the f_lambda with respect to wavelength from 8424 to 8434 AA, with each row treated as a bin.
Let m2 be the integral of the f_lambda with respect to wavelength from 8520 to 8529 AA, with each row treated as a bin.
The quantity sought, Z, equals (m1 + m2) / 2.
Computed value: 130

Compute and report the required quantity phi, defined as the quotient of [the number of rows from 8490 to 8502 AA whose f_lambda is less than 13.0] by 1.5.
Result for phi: 3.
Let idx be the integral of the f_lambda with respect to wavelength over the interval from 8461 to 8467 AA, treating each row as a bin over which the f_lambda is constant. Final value 78.3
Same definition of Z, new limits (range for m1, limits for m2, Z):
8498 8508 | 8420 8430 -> 132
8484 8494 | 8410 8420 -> 136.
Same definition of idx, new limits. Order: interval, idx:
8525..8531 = 77.3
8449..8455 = 82.2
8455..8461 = 76.5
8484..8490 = 80.8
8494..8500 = 69.0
